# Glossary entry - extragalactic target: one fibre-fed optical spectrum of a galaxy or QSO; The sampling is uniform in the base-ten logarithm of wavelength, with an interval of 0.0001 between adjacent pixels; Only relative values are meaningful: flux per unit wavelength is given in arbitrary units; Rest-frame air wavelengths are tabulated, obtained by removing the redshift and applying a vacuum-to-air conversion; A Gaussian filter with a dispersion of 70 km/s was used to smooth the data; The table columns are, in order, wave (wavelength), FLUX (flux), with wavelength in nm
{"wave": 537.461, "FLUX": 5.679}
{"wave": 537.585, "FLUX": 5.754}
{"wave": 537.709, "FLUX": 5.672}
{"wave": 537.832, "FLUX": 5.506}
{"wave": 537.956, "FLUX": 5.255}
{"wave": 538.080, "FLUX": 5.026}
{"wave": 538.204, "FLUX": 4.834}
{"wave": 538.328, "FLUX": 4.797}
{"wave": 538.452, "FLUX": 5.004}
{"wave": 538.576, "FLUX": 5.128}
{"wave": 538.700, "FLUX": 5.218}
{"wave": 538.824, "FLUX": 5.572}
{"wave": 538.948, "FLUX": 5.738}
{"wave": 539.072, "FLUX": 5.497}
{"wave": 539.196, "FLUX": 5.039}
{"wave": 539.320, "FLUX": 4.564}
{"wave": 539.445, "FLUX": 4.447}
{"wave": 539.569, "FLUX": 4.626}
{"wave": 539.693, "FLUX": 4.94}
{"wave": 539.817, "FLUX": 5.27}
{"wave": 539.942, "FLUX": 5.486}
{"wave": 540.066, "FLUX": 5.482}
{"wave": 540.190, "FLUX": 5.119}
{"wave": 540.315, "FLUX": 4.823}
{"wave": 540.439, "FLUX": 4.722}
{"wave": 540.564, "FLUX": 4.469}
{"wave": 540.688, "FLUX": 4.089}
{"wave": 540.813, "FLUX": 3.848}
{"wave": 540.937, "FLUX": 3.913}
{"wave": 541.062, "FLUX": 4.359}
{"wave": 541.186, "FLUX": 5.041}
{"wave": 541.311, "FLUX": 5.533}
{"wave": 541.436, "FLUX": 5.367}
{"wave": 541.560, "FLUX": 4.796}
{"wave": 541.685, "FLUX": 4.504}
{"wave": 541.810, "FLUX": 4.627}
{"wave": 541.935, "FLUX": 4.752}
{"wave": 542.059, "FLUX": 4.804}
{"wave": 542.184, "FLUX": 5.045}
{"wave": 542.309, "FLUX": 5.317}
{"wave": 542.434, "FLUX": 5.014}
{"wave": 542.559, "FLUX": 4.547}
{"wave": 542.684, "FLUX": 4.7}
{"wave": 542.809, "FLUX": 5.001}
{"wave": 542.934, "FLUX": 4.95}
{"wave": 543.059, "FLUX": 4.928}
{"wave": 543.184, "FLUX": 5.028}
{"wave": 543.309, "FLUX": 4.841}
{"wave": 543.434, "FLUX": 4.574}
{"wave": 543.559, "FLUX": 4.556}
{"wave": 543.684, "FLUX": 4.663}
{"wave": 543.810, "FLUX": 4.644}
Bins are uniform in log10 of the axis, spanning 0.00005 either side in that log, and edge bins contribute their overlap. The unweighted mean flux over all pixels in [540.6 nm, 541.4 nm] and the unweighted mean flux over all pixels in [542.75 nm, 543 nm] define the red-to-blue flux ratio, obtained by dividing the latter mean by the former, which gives 1.11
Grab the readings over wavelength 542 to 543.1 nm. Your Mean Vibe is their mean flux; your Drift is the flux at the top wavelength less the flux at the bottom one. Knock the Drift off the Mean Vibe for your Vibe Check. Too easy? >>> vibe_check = 4.80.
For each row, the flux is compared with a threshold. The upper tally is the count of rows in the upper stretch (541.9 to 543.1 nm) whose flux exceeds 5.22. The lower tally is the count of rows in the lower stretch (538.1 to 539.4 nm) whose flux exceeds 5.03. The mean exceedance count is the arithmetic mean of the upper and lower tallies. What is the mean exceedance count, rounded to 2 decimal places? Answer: 3.50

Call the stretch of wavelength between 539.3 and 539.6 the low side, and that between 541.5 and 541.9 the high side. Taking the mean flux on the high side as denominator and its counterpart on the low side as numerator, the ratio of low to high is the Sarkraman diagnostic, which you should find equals 0.98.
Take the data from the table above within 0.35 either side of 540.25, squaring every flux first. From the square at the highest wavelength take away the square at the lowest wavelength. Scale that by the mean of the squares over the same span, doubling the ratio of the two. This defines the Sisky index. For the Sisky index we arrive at -0.80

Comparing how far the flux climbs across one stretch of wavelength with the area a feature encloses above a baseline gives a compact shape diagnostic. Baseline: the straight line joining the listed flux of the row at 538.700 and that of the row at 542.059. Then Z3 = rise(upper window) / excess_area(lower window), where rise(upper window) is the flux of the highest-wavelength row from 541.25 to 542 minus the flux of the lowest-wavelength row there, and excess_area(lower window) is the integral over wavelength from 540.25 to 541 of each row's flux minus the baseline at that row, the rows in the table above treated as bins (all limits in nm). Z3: 2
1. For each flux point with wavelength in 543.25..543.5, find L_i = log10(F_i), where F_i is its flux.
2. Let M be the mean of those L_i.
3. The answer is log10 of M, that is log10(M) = -0.172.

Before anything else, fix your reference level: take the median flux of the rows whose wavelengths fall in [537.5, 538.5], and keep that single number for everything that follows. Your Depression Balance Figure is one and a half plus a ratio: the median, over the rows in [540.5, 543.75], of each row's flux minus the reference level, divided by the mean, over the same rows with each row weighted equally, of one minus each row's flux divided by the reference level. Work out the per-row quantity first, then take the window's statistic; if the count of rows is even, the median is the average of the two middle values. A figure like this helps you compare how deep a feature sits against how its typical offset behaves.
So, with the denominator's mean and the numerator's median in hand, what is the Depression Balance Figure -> -3.2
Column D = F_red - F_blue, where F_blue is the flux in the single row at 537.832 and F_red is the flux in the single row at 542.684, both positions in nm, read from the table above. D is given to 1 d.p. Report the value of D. -0.8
